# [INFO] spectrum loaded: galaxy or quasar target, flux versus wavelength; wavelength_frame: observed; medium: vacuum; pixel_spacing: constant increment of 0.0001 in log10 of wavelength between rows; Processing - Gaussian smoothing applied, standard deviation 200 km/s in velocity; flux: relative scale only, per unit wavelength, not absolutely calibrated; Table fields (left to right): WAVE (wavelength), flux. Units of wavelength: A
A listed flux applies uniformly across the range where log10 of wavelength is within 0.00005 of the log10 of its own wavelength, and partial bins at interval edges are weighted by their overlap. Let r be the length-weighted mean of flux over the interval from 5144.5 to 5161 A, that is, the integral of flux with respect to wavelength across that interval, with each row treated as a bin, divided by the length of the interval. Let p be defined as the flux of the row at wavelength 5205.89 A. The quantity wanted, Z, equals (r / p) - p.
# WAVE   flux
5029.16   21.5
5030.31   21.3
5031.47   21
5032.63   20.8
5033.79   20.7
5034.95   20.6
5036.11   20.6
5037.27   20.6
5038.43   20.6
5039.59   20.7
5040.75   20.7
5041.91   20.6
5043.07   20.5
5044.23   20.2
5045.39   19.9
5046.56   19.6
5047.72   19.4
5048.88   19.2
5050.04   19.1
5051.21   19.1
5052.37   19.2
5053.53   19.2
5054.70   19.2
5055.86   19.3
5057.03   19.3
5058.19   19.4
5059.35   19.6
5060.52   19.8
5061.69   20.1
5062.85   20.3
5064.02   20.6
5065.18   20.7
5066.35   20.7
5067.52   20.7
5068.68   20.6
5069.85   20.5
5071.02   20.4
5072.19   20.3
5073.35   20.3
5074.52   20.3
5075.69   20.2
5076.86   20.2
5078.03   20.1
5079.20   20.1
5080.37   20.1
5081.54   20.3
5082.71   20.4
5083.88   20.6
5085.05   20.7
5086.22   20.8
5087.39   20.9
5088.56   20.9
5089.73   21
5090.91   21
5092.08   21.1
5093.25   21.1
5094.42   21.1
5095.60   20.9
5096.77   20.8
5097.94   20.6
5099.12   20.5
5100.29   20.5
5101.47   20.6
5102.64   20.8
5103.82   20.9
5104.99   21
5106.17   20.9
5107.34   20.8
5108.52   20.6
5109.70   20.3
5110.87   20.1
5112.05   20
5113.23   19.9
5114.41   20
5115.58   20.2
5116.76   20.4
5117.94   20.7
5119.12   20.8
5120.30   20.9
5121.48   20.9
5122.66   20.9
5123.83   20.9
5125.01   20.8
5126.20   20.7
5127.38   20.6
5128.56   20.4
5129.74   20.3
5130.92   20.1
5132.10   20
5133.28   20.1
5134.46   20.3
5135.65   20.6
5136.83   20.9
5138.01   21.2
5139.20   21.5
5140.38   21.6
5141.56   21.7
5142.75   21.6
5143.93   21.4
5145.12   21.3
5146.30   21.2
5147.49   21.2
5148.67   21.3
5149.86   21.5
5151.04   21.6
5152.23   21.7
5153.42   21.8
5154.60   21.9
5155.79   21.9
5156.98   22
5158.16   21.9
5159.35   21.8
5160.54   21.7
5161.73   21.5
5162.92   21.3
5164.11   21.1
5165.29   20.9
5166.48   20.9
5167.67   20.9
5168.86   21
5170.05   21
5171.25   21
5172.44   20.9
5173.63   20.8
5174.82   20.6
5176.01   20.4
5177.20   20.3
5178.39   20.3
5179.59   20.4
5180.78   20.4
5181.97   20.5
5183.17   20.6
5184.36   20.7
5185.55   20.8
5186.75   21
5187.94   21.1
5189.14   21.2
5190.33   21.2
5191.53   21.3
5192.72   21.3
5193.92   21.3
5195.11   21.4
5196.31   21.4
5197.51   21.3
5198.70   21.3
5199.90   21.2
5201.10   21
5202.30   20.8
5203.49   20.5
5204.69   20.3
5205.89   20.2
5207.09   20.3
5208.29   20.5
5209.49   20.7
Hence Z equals -19.1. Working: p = 20.2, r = 21.6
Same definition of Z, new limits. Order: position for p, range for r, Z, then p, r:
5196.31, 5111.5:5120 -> -20.5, 21.4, 20.3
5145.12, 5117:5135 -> -20.3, 21.3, 20.6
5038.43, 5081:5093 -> -19.6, 20.6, 20.8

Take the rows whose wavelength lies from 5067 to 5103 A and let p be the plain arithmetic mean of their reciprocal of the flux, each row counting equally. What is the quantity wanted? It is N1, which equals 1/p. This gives 20.6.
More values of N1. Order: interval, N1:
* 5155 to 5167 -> 21.5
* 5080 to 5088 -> 20.5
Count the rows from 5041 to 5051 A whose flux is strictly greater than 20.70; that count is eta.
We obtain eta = 0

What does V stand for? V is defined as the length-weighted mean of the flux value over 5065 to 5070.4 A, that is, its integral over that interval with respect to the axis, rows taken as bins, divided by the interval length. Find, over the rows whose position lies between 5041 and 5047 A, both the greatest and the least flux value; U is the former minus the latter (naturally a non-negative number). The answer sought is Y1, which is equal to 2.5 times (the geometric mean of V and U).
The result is 11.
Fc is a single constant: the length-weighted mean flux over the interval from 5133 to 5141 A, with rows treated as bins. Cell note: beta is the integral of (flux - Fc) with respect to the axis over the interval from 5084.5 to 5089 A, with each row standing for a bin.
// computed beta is -0.4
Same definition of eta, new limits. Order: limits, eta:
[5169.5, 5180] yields 4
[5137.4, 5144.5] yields 6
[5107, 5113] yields 1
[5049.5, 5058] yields 0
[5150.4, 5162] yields 10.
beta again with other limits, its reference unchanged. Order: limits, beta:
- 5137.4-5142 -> 2.6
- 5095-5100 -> -1.2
